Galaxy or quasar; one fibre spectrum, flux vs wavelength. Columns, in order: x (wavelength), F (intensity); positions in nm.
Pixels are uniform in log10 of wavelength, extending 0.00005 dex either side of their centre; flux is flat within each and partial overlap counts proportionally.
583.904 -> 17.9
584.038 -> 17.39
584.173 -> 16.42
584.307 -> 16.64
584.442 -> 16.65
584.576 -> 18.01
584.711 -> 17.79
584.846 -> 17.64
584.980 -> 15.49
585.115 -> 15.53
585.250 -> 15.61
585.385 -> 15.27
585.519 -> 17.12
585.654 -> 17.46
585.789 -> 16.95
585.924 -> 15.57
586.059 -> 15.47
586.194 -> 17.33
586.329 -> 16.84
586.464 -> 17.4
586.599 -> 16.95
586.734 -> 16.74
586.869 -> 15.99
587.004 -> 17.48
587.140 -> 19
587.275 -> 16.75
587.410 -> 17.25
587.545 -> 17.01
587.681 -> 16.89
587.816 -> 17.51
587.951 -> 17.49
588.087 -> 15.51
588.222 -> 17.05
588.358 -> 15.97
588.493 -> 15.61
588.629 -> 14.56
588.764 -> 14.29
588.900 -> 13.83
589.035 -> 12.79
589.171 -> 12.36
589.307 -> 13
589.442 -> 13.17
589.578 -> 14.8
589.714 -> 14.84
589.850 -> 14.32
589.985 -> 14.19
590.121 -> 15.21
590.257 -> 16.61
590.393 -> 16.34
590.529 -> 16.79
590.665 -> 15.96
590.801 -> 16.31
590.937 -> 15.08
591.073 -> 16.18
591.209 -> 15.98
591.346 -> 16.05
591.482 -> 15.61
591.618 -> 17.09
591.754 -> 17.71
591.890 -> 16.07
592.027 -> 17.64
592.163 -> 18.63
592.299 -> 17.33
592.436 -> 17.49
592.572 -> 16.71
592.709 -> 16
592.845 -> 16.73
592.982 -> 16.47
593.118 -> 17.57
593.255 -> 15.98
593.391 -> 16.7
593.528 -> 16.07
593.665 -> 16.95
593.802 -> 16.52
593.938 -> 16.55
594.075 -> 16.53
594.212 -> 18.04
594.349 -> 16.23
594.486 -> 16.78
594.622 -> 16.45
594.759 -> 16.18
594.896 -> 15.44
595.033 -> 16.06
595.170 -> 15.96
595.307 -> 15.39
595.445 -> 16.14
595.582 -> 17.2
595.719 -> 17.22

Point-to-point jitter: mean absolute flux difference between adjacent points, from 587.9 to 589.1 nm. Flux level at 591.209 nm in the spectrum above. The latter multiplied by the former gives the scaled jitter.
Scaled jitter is 15.5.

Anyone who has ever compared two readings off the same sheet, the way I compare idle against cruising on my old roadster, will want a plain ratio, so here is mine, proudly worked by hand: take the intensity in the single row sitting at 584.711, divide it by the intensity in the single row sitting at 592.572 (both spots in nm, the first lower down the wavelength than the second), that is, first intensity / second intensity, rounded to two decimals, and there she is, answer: 1.06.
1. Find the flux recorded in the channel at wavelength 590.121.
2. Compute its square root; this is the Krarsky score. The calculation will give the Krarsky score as 3.90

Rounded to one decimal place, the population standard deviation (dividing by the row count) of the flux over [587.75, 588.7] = 1.0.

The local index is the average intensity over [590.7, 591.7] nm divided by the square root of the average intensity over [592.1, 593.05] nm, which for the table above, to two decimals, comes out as 3.89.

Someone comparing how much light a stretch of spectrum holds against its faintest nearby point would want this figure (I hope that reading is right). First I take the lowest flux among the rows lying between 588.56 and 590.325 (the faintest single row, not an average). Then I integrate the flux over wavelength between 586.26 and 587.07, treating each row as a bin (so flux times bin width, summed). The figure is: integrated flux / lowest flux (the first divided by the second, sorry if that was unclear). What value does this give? 1.1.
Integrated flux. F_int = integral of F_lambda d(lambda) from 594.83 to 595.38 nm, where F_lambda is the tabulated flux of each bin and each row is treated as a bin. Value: 8.6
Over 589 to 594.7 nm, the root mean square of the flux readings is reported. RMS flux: 16.1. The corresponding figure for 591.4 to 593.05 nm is 17.0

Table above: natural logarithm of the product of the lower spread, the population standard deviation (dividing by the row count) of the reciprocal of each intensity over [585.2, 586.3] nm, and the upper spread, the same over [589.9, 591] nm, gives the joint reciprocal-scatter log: -11.36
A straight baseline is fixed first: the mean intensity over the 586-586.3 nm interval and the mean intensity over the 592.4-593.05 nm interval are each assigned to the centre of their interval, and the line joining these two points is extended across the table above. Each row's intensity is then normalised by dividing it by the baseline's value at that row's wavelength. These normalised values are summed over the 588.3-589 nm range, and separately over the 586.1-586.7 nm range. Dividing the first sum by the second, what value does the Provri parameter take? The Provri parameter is 1.1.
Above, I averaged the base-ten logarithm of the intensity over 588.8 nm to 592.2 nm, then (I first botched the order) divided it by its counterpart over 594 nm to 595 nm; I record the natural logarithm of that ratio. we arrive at -0.026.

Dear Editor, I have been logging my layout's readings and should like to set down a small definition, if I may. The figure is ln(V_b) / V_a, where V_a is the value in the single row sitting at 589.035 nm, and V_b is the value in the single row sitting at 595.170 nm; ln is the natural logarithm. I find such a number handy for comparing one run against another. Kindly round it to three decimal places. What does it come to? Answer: 0.217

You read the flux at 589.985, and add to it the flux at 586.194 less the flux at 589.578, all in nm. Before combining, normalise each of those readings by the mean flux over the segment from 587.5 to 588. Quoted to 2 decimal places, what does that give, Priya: 0.97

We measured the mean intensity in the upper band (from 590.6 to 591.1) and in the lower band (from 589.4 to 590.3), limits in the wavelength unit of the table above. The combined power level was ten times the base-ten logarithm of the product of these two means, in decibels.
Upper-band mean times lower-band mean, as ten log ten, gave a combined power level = 23.7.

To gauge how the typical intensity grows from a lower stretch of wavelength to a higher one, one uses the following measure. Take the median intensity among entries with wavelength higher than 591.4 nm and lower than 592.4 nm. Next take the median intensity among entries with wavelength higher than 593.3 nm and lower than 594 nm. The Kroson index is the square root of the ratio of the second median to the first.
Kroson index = 0.98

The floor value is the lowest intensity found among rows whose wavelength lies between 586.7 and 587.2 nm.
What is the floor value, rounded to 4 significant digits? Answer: 15.99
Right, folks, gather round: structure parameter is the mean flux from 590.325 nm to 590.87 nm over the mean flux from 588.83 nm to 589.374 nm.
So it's 1.26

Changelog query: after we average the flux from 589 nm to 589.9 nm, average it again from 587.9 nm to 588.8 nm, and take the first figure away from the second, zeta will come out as 2.2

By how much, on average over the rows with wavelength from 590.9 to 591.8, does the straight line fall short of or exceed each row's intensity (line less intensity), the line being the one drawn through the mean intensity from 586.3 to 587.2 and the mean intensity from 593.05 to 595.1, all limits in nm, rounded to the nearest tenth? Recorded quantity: 0.5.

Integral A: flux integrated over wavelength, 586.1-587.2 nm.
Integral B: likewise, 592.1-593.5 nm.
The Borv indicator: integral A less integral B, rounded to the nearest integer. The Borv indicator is -5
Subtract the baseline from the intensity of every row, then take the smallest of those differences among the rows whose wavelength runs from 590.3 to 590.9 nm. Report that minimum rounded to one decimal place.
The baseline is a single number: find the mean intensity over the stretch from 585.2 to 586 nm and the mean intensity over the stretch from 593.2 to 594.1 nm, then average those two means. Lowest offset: -0.4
